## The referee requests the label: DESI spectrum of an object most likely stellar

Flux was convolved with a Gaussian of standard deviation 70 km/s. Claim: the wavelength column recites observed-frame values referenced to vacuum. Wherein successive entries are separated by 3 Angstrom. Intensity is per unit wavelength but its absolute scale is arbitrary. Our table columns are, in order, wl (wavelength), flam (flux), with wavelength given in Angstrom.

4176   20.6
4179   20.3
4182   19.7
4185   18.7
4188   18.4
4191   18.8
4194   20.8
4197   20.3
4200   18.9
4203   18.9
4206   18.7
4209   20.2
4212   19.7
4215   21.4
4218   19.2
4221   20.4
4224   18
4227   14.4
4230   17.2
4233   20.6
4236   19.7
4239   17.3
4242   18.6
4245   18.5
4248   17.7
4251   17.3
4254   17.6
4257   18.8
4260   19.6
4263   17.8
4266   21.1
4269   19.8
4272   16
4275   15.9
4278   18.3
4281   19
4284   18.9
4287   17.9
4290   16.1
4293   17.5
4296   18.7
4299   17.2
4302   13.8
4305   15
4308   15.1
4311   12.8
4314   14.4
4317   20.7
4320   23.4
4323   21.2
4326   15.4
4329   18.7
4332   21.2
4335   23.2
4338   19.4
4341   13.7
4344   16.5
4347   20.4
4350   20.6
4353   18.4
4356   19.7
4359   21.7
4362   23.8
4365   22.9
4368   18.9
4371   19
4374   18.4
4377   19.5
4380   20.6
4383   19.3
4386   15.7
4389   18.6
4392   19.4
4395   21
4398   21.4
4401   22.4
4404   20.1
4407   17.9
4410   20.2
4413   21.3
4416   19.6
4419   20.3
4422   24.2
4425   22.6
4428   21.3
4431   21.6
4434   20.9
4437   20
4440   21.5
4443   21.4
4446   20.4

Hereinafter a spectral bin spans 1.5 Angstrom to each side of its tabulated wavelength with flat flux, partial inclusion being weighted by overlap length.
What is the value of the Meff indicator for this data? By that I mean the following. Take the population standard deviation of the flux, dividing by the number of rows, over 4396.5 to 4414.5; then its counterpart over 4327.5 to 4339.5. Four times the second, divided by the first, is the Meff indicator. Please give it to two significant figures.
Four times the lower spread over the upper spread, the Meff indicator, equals 4.9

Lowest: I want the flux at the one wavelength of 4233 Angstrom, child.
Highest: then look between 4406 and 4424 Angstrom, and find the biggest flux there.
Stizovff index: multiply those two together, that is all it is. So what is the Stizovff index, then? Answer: 499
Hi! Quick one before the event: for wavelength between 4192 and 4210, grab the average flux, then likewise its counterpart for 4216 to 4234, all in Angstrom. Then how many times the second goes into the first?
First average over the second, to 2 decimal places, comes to 1.07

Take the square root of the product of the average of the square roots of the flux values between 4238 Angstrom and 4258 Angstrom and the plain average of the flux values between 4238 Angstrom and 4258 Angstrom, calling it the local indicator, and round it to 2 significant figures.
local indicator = 8.7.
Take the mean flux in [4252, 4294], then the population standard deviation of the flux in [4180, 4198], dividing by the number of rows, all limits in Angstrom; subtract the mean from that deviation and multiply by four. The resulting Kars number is -69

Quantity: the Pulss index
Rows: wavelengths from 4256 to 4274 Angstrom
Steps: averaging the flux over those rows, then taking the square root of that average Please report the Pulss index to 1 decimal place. 4.3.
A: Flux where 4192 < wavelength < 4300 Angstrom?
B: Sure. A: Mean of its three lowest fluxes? 15.4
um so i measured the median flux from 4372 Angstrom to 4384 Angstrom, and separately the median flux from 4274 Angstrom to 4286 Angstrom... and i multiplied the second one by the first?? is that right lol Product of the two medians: 361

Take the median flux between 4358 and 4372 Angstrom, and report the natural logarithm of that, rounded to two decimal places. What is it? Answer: 3.08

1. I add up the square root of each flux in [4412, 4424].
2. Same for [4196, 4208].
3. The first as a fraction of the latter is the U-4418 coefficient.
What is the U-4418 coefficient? 1.05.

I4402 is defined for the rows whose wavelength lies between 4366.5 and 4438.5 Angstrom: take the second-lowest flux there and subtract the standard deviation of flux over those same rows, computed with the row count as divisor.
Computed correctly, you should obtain 16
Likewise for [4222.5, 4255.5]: 16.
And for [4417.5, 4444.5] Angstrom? 19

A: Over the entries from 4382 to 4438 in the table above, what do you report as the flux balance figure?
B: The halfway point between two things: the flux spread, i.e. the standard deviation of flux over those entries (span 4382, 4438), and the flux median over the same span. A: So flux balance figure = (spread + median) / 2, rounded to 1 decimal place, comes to 11.1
